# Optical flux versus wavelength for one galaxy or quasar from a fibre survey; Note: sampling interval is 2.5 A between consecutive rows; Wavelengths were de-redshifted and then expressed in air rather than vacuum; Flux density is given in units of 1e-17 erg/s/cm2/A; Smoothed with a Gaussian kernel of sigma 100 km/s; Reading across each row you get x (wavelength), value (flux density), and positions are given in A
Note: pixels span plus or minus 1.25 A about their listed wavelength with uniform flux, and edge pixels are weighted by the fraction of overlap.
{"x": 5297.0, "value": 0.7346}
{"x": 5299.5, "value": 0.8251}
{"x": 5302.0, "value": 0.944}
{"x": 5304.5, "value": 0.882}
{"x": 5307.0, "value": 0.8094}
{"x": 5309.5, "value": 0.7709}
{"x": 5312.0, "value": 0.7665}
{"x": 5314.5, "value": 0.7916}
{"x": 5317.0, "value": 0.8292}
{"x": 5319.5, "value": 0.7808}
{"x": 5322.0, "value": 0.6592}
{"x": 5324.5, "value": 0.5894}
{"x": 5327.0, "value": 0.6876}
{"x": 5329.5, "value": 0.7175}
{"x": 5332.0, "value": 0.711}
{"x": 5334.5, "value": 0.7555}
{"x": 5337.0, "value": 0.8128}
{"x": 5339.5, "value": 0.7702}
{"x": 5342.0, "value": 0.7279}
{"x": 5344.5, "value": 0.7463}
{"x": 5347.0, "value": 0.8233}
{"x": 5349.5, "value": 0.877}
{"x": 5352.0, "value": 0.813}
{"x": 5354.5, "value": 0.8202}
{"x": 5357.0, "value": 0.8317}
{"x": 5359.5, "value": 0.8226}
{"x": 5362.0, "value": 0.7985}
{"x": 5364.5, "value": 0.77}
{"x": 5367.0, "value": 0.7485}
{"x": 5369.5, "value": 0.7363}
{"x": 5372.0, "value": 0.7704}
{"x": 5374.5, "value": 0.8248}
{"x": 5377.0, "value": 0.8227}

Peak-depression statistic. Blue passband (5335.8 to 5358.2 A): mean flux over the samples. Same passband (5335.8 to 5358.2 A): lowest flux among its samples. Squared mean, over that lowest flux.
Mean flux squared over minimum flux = 0.885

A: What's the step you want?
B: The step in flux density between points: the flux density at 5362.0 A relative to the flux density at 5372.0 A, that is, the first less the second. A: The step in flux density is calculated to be 0.03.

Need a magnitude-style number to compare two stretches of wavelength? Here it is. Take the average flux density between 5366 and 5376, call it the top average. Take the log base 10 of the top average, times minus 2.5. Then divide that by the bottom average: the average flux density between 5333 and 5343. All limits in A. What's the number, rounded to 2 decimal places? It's 0.37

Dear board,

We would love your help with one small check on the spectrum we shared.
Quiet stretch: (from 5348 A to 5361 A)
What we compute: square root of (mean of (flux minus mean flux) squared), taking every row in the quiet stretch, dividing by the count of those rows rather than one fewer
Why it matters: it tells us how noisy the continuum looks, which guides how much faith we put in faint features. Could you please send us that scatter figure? 0.02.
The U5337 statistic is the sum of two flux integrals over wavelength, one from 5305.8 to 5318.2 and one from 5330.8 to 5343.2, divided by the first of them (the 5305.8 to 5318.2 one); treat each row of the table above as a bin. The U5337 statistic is 1.95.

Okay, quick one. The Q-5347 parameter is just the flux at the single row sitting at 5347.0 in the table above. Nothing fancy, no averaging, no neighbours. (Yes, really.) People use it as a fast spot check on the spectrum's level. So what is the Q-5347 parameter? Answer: 0.8233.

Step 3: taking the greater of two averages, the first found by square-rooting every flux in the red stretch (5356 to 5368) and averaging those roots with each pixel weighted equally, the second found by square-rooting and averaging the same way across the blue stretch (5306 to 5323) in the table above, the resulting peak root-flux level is 0.891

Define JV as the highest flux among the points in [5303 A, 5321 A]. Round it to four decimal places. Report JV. 0.8820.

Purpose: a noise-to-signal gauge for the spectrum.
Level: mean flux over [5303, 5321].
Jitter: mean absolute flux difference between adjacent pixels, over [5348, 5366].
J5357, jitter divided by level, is 0.030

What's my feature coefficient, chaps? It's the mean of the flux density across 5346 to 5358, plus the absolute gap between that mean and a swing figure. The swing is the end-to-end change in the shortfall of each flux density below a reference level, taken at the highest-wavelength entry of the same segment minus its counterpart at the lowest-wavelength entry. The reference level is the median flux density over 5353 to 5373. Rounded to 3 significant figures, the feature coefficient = 1.67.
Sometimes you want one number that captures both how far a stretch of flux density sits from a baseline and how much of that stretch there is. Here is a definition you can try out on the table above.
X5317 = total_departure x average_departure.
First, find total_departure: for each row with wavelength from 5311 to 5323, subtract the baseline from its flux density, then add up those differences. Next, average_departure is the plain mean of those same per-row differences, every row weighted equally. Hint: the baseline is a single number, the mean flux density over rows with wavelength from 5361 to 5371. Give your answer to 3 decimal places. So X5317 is 0.000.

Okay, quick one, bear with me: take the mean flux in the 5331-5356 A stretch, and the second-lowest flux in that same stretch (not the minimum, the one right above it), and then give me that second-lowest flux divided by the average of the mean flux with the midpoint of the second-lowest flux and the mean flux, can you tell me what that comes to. 0.94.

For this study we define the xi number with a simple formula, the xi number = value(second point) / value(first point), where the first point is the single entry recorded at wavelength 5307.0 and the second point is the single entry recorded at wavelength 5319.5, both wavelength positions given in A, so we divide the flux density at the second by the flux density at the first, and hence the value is 0.96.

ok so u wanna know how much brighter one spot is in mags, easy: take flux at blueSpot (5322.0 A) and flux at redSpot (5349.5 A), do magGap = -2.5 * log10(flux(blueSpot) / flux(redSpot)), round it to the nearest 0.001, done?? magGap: 0.310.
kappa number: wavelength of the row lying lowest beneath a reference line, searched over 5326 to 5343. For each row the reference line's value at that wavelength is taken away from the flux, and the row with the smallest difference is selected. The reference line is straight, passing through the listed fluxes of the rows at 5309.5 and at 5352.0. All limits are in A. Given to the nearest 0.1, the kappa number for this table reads 5327.0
